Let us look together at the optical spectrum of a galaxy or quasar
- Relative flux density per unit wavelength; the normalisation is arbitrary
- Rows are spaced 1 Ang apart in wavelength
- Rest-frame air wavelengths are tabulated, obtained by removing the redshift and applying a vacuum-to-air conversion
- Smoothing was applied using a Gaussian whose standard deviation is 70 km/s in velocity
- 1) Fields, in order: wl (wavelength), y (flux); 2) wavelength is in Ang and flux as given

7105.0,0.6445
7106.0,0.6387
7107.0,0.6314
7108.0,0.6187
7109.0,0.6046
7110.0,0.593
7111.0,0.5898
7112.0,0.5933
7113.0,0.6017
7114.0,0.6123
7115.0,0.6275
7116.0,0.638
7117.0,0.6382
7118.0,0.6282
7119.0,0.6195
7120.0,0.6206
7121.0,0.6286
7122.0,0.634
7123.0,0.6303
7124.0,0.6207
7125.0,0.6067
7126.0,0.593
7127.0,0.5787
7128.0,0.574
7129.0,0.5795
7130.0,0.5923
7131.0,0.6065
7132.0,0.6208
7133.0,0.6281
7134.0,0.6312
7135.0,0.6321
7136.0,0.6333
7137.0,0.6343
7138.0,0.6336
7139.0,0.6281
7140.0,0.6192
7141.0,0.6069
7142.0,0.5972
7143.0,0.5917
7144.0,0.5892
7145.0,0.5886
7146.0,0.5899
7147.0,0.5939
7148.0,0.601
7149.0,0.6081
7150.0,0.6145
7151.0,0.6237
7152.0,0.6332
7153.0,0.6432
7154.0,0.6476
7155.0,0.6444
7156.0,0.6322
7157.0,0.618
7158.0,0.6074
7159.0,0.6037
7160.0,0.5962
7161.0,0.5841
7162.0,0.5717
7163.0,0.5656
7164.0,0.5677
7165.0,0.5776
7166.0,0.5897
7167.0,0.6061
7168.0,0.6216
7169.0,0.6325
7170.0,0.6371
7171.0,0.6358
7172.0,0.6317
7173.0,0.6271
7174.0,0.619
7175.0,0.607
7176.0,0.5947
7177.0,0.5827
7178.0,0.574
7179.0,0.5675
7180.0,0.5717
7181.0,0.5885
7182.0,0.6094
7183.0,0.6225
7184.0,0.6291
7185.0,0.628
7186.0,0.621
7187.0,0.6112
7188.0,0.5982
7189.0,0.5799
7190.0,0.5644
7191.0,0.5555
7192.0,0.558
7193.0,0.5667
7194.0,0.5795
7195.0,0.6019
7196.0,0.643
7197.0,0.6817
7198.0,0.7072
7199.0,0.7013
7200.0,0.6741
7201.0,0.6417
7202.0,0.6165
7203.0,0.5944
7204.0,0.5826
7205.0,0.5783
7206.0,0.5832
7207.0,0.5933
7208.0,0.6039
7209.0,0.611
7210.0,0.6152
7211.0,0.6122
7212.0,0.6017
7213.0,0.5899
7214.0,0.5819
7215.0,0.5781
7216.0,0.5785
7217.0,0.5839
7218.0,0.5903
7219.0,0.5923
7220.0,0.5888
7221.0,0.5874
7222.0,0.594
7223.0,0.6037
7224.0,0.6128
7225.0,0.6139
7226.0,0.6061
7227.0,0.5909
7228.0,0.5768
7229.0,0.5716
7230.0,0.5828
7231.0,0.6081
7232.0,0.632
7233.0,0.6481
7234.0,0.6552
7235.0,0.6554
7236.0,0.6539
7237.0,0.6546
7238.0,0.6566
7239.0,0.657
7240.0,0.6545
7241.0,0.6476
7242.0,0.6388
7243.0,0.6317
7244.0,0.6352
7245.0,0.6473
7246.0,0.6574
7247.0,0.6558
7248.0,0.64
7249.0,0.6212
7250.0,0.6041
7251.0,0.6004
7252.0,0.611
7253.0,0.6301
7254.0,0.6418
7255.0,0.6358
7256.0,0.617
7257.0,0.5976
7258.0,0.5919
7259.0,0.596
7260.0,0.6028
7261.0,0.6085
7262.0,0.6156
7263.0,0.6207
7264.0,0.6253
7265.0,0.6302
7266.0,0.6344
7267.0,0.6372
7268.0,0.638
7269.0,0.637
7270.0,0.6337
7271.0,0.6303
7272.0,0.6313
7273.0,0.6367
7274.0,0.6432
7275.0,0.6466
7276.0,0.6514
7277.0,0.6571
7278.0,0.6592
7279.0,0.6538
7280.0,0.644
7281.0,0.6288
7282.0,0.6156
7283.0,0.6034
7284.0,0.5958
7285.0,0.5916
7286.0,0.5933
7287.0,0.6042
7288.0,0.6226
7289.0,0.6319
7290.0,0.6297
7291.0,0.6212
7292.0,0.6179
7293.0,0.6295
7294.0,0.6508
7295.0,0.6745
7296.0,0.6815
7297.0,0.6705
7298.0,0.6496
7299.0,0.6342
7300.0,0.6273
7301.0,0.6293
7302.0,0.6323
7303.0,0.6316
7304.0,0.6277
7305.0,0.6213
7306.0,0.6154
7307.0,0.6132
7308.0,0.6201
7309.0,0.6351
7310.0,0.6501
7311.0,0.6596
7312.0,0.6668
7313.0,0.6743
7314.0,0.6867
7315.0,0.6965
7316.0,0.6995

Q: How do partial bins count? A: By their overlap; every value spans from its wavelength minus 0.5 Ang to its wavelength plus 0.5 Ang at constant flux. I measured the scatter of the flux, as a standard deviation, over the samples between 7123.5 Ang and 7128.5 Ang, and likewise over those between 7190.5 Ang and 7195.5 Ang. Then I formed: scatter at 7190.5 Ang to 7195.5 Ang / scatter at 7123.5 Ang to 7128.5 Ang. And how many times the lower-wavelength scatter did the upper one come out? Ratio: 1.0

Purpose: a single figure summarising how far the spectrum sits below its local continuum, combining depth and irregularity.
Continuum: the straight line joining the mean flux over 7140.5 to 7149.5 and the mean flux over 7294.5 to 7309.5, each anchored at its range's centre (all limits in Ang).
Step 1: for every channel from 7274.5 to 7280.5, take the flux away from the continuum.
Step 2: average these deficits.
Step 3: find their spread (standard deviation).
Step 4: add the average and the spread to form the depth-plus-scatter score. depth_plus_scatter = -0.015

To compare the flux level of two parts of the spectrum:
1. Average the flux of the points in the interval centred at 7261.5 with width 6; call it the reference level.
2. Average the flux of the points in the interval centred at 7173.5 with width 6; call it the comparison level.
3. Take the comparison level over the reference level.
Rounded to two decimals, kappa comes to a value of 1.01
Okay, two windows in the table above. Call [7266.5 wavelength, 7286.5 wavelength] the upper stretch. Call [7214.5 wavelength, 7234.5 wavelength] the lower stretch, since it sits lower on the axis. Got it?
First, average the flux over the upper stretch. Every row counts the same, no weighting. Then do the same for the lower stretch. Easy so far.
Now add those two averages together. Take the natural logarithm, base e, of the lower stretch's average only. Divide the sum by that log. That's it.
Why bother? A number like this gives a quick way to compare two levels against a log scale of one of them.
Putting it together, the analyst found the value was -2.41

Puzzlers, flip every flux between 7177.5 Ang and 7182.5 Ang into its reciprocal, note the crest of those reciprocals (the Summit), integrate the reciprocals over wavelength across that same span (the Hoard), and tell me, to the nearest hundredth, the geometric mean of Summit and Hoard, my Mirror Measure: 3.89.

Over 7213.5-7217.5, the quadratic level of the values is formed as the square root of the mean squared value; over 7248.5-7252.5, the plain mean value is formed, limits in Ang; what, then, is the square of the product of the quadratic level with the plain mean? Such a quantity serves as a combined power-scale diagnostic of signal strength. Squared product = 0.125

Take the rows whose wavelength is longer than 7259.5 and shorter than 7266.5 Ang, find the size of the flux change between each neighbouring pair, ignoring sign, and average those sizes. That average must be 0.0053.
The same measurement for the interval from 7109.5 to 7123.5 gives 0.0068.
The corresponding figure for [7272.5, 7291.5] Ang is 0.0078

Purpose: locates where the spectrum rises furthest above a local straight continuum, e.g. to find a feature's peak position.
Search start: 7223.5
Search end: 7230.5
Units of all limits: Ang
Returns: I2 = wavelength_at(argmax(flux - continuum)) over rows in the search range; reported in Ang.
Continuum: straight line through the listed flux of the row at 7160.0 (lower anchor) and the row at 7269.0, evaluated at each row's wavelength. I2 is 7225.0 Ang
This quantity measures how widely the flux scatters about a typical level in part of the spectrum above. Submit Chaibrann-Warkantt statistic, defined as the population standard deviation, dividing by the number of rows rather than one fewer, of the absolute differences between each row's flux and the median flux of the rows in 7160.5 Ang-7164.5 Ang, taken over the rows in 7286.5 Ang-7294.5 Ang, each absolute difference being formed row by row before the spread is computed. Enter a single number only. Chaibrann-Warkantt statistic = 0.013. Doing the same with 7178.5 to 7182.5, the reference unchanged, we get 0.015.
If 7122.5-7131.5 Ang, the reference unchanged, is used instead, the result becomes 0.018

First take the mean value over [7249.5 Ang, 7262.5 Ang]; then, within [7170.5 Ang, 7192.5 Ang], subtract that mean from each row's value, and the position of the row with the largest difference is 7171.0 Ang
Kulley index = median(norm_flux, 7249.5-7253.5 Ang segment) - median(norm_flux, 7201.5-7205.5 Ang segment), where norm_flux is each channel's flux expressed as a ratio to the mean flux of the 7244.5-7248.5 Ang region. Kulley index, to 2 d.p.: 0.03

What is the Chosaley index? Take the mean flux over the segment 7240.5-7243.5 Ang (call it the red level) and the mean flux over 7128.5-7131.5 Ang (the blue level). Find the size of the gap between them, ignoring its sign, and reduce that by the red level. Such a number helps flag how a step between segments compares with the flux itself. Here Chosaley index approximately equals -0.593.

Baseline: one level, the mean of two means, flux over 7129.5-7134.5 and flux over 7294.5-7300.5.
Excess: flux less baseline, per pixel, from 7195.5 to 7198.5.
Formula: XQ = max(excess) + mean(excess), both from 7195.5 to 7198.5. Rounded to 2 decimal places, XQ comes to 0.11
